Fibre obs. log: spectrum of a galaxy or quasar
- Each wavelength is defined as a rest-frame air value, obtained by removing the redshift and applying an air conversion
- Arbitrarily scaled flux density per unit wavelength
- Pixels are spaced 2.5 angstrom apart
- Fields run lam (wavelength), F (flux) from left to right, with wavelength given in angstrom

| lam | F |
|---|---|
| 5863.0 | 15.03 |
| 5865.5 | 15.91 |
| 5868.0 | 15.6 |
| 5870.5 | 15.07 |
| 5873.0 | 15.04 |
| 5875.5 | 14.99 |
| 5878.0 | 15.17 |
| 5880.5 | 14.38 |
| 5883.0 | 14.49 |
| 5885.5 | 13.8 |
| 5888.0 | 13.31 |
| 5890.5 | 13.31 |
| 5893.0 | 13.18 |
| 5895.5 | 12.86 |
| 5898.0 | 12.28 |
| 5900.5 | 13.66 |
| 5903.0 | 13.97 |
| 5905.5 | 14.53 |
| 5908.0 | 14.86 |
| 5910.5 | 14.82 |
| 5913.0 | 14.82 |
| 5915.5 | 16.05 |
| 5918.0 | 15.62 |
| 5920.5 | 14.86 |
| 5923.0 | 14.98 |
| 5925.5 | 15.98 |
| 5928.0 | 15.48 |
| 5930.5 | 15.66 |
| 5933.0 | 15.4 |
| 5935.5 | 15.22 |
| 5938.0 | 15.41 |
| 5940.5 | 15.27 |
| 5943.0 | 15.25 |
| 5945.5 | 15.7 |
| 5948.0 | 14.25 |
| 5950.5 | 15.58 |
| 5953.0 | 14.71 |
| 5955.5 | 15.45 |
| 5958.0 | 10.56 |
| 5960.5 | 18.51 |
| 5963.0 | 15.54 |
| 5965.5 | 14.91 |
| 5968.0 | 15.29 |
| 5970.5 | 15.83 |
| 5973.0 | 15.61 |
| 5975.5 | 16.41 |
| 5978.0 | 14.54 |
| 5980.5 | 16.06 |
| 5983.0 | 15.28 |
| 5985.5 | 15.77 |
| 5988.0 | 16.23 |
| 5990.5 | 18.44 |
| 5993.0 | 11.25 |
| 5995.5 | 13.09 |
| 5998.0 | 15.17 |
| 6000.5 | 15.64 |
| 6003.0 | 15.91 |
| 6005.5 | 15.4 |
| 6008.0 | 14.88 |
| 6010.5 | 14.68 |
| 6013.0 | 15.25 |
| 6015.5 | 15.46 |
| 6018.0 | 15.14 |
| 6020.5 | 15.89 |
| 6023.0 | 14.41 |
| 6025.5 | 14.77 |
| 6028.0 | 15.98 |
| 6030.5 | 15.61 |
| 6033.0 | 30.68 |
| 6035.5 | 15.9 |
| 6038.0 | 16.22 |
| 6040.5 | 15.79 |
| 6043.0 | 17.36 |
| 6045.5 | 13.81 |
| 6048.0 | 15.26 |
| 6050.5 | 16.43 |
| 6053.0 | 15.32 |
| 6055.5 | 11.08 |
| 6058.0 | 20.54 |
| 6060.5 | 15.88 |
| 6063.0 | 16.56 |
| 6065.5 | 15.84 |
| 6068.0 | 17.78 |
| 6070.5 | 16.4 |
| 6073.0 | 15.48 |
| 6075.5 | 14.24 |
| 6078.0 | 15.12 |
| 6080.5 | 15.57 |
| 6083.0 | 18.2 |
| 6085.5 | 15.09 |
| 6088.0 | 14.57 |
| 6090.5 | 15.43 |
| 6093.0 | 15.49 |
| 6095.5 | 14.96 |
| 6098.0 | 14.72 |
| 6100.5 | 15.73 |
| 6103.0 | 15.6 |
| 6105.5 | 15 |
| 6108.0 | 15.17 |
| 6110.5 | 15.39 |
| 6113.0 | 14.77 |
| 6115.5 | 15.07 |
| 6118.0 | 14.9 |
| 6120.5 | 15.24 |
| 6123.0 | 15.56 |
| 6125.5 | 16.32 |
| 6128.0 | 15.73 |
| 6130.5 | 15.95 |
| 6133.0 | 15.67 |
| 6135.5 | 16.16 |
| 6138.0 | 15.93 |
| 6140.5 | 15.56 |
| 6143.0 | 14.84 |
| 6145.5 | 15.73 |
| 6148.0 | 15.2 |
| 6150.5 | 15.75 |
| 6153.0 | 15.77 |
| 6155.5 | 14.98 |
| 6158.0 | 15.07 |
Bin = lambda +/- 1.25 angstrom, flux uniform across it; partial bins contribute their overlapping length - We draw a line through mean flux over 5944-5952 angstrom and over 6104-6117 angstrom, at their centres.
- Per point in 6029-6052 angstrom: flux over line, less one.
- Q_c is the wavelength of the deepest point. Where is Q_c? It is 6045.5 angstrom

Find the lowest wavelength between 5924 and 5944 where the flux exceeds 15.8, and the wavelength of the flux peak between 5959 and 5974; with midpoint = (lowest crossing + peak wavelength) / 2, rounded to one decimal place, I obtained 5943.0 angstrom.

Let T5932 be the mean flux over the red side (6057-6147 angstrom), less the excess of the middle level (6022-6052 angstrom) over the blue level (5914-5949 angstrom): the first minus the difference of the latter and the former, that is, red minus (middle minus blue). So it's 14.2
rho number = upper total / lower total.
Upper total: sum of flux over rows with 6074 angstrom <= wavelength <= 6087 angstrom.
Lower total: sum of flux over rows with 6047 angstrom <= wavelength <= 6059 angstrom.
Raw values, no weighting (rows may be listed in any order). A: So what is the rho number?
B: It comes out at 0.99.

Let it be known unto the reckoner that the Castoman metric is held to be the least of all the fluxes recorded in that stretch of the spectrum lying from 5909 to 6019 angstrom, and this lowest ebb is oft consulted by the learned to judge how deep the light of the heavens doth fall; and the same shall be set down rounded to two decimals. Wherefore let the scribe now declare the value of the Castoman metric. 10.56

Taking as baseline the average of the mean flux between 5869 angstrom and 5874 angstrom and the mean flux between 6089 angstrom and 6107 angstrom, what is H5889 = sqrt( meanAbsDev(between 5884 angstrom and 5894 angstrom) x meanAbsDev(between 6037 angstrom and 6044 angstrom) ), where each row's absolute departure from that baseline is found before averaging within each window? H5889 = 1.5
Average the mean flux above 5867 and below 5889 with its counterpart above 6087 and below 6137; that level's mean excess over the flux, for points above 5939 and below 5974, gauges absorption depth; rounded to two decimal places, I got -0.16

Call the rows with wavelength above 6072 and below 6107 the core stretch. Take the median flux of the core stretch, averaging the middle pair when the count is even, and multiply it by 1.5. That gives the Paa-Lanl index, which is 22.9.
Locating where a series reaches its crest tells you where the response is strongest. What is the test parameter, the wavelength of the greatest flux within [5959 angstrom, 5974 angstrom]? 5960.5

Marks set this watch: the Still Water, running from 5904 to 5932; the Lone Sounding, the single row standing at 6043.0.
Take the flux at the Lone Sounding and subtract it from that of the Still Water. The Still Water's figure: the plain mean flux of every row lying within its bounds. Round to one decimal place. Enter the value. -2.1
